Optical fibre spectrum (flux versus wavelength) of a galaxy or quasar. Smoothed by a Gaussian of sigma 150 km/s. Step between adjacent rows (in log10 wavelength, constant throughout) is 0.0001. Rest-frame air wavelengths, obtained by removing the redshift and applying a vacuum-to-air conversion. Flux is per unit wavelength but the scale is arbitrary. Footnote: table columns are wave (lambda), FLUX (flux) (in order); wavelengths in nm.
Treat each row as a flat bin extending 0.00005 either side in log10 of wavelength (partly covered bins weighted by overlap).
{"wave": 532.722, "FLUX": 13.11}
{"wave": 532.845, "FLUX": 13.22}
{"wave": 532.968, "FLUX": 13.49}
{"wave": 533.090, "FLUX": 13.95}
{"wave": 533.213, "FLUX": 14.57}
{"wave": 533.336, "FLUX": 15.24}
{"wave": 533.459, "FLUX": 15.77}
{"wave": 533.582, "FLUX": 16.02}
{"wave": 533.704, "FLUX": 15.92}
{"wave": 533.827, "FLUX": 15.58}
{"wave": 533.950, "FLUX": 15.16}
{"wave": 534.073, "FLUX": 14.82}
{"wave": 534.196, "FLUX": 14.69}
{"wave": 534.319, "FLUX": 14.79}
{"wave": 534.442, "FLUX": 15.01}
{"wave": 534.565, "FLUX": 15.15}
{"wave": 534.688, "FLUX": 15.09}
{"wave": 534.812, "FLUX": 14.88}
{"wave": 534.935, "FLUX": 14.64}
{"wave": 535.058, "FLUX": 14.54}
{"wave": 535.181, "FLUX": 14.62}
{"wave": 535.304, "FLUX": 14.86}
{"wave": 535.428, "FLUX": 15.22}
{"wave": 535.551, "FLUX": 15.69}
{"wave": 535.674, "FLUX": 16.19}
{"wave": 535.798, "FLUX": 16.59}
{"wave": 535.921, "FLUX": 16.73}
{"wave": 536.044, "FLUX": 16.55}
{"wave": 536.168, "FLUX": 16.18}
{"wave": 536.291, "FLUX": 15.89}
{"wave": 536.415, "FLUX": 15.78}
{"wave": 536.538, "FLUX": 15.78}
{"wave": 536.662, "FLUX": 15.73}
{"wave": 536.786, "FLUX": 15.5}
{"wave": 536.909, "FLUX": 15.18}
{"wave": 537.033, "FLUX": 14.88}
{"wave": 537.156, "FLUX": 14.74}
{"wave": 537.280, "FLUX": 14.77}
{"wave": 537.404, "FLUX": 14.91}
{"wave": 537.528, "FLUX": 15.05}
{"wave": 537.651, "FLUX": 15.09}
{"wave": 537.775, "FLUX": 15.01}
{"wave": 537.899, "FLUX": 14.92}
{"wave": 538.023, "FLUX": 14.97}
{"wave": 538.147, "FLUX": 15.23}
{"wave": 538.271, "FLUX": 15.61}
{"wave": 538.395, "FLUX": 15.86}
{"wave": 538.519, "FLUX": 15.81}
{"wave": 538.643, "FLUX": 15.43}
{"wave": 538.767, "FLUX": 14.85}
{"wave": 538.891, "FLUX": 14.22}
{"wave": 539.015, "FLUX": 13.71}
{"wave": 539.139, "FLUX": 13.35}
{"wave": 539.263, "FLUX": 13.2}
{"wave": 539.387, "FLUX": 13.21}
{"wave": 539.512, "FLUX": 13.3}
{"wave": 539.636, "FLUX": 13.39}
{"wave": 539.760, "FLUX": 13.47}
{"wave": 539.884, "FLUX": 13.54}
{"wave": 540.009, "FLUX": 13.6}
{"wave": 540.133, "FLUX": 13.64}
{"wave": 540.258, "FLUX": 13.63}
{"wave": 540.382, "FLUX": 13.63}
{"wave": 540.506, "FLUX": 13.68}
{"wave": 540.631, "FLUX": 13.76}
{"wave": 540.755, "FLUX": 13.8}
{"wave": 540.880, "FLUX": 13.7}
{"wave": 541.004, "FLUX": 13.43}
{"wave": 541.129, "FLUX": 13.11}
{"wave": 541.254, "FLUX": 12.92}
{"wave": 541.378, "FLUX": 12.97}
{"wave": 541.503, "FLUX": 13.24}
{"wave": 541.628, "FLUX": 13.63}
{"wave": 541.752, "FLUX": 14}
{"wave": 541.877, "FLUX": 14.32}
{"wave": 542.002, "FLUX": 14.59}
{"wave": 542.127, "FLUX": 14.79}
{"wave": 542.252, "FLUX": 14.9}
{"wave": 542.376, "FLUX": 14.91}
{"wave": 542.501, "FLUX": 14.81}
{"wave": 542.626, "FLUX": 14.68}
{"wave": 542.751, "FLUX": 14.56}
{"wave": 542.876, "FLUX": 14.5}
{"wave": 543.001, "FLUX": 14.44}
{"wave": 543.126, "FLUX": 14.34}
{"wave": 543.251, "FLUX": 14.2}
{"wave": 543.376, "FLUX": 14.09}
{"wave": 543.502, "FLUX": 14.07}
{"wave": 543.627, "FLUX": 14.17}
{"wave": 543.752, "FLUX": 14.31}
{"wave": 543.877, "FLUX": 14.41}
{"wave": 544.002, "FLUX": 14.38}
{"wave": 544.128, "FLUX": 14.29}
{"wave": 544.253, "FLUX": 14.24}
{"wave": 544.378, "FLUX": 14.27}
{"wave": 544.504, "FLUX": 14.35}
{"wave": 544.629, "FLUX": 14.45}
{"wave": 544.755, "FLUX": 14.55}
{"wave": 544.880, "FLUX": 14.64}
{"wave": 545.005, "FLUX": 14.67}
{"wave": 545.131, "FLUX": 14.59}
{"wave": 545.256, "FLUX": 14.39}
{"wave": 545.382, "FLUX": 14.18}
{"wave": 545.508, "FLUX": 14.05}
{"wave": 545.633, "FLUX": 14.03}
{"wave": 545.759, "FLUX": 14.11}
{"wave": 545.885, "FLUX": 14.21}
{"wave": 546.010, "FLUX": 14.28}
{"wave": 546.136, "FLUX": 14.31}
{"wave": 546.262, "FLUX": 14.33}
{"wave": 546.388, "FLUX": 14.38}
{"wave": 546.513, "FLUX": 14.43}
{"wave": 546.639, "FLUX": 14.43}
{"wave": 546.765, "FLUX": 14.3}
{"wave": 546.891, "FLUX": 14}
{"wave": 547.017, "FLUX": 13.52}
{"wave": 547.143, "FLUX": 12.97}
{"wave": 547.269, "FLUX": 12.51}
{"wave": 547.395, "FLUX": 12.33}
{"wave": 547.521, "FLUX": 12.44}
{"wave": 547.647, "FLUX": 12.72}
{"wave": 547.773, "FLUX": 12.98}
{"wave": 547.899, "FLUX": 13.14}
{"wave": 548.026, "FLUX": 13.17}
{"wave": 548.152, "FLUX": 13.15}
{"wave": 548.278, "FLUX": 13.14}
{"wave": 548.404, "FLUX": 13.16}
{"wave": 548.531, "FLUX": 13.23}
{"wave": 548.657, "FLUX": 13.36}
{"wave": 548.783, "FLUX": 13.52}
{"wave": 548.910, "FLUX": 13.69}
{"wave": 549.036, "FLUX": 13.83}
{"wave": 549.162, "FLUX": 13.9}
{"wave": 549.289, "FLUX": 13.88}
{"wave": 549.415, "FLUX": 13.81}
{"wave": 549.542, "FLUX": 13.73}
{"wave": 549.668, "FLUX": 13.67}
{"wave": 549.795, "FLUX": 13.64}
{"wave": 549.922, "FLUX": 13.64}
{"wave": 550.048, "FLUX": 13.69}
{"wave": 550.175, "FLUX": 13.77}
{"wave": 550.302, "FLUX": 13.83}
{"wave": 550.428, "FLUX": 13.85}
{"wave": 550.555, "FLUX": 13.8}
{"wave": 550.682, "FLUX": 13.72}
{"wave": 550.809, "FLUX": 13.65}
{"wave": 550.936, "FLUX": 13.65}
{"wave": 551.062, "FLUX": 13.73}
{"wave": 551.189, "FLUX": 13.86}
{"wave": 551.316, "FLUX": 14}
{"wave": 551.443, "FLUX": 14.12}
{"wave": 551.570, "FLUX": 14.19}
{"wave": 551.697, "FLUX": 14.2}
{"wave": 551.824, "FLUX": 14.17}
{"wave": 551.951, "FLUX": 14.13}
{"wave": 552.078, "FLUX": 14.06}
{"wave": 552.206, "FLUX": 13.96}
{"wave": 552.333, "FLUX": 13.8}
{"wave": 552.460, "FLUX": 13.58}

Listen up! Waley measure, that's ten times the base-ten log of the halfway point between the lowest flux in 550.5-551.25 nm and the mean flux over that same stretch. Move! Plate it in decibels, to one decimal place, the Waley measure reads 11.4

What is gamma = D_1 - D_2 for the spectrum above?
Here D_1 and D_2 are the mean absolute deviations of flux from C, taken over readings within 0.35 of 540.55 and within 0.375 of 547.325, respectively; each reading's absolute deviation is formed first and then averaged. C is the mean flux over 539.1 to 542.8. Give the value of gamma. -0.95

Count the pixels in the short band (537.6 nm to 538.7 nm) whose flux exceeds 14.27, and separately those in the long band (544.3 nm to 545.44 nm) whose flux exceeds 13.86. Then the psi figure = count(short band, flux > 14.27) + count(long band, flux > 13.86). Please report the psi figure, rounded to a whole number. 18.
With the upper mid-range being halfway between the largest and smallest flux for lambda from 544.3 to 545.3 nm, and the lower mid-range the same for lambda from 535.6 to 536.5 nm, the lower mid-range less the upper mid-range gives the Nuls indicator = 1.8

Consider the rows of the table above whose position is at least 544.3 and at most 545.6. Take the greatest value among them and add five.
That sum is 19.7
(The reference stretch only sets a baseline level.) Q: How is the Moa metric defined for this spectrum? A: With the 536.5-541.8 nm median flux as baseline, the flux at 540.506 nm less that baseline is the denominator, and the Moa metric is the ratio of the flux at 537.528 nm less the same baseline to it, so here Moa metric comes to -10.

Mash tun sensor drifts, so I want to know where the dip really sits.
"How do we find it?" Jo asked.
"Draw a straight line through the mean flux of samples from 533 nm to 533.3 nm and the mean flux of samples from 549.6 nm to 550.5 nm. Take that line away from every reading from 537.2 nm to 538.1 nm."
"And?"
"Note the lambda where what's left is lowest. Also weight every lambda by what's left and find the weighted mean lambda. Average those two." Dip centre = 537.47 nm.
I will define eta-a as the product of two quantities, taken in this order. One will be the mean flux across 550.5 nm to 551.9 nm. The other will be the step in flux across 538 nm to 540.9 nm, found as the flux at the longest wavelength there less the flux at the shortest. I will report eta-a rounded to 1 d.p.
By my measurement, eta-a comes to -17.7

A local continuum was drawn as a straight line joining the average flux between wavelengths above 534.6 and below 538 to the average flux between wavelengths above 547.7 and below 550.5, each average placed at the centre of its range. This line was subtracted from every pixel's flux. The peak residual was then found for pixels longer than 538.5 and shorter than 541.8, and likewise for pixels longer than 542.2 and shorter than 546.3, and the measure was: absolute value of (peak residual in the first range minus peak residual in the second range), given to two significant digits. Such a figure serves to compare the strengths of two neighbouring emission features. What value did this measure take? 0.21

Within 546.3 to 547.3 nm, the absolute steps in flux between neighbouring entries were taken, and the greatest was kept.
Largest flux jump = 0.55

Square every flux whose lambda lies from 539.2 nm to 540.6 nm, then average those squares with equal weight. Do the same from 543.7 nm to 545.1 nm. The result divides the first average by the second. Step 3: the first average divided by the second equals 0.87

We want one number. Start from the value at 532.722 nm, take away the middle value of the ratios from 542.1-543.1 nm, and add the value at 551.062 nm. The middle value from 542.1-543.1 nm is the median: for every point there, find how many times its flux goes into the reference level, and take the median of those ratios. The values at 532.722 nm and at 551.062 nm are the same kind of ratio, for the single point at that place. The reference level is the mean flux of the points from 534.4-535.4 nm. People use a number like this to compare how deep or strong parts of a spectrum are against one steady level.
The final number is 1.21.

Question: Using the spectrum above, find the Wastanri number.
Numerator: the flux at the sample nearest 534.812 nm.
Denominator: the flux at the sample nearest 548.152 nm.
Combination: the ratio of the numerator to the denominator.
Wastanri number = 1.13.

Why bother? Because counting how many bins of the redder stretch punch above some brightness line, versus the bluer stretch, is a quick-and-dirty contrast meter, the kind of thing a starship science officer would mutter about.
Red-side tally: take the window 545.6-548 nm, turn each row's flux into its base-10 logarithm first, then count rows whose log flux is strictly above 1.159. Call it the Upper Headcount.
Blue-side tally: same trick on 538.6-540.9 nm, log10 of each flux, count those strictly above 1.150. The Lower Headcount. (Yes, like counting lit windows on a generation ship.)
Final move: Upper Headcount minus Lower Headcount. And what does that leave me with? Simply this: -1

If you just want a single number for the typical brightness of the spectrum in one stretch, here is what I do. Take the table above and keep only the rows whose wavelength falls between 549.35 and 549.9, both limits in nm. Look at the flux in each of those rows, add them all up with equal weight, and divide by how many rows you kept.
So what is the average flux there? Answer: 13.7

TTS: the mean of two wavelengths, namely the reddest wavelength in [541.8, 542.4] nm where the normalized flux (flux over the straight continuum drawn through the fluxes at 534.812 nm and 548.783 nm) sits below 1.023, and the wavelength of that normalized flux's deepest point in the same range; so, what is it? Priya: 541.88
